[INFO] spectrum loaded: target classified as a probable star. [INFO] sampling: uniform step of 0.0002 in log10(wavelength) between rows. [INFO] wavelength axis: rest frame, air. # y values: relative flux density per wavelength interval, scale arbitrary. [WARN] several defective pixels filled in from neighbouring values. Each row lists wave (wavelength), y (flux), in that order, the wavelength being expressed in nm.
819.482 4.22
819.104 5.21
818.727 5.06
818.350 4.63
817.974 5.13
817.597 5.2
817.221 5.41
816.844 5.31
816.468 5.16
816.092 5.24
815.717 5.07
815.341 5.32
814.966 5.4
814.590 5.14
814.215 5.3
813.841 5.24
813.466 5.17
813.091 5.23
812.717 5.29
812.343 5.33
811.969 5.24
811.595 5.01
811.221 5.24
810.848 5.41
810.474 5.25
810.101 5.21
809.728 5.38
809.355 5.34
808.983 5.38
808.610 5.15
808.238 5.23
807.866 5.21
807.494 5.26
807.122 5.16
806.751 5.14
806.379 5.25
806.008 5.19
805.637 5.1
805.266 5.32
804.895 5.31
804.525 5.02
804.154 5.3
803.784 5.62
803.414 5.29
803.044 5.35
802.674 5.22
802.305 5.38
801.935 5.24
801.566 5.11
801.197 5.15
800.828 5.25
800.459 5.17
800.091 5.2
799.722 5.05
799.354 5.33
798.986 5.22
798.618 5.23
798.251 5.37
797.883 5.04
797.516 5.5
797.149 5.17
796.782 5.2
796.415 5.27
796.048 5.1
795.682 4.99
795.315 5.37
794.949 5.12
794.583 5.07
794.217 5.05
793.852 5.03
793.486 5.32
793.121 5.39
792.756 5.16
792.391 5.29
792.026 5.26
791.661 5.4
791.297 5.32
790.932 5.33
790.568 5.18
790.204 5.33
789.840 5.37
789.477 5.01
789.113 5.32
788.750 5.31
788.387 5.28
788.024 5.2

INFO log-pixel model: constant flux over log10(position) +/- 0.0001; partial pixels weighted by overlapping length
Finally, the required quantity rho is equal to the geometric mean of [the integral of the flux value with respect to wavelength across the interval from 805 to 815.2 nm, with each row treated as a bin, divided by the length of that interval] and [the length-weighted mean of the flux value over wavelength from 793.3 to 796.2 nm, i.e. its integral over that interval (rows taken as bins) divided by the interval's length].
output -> 5.188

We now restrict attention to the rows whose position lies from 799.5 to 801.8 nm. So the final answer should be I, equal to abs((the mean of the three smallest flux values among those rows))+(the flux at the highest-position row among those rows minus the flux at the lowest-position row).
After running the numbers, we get 5.16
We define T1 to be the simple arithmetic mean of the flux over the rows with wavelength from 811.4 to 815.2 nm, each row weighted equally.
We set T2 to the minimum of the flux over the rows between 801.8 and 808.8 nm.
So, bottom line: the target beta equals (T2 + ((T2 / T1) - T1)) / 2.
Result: 0.37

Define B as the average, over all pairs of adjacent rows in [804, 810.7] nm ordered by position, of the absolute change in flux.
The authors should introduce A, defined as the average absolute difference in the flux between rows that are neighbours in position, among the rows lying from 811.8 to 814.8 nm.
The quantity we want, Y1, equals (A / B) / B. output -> 6.5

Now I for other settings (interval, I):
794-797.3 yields 5.16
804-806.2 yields 4.99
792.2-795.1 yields 4.88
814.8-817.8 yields 4.94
